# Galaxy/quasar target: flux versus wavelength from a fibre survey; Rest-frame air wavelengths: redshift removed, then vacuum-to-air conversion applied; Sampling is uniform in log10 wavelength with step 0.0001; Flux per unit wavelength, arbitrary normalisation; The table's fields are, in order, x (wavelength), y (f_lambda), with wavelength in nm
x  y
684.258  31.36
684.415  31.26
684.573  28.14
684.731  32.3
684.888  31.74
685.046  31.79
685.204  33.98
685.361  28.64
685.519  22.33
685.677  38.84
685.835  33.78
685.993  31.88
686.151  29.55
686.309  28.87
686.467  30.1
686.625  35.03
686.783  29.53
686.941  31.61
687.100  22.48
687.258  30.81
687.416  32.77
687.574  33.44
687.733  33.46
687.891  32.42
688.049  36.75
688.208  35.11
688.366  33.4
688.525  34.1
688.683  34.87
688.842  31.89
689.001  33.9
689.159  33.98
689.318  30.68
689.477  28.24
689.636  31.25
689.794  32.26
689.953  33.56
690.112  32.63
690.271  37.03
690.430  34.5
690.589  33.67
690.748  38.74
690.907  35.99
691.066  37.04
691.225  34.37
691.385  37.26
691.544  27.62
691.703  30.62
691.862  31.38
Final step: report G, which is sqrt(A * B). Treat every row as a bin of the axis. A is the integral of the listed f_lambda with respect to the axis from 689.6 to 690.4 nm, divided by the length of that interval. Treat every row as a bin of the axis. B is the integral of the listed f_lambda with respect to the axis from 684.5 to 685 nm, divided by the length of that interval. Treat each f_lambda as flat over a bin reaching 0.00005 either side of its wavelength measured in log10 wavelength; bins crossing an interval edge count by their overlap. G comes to 32.2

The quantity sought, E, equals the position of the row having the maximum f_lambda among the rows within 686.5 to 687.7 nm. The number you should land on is 686.625 nm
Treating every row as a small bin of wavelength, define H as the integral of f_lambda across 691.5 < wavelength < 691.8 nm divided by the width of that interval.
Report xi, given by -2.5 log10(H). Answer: -3.67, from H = 29.5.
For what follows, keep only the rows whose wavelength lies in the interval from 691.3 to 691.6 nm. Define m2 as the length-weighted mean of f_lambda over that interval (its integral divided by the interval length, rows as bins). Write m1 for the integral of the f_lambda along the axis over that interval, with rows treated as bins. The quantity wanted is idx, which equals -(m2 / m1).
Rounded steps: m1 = 10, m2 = 32.8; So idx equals -3.3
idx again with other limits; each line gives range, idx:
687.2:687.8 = -1.7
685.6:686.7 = -0.9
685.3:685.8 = -2.0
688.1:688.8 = -1.4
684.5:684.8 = -3.3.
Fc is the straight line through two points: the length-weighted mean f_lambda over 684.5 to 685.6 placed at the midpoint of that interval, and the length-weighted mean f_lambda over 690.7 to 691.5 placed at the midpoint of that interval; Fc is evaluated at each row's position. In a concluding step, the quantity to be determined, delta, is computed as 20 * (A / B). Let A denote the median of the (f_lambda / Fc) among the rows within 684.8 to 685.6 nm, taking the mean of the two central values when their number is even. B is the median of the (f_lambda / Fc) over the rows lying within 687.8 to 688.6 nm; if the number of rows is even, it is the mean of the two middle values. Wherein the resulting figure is 20.9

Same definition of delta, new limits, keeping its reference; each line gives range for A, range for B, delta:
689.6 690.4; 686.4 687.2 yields 19.3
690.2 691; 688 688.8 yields 19.3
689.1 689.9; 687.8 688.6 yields 17.7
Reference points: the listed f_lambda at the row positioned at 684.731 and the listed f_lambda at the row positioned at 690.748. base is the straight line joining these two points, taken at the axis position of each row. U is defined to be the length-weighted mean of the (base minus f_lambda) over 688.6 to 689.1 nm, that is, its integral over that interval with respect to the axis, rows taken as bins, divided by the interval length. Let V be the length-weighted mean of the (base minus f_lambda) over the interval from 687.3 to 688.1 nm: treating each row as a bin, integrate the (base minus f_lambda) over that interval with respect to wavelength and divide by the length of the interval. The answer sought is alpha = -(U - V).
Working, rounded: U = 3.14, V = 2.0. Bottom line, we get -1.2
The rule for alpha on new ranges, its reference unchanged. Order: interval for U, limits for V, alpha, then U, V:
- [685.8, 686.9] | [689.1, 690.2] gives 2.9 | 2.87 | 5.8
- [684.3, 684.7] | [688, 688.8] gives -0.3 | 1.89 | 1.6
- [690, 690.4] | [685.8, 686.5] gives -0.3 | 3.47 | 3.1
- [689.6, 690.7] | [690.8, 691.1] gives -2.0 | 4.30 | 2.3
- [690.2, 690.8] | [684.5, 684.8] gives -0.6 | 2.63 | 2.0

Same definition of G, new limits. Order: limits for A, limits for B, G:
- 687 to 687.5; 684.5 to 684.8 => 29.5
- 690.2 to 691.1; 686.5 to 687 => 34.0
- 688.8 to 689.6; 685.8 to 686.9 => 31.4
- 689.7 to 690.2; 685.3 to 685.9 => 31.9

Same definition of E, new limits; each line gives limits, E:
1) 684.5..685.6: 685.204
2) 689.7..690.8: 690.748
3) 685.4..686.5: 685.677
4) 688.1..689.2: 688.208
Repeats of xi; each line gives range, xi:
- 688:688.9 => -3.84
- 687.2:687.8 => -3.79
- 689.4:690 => -3.74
